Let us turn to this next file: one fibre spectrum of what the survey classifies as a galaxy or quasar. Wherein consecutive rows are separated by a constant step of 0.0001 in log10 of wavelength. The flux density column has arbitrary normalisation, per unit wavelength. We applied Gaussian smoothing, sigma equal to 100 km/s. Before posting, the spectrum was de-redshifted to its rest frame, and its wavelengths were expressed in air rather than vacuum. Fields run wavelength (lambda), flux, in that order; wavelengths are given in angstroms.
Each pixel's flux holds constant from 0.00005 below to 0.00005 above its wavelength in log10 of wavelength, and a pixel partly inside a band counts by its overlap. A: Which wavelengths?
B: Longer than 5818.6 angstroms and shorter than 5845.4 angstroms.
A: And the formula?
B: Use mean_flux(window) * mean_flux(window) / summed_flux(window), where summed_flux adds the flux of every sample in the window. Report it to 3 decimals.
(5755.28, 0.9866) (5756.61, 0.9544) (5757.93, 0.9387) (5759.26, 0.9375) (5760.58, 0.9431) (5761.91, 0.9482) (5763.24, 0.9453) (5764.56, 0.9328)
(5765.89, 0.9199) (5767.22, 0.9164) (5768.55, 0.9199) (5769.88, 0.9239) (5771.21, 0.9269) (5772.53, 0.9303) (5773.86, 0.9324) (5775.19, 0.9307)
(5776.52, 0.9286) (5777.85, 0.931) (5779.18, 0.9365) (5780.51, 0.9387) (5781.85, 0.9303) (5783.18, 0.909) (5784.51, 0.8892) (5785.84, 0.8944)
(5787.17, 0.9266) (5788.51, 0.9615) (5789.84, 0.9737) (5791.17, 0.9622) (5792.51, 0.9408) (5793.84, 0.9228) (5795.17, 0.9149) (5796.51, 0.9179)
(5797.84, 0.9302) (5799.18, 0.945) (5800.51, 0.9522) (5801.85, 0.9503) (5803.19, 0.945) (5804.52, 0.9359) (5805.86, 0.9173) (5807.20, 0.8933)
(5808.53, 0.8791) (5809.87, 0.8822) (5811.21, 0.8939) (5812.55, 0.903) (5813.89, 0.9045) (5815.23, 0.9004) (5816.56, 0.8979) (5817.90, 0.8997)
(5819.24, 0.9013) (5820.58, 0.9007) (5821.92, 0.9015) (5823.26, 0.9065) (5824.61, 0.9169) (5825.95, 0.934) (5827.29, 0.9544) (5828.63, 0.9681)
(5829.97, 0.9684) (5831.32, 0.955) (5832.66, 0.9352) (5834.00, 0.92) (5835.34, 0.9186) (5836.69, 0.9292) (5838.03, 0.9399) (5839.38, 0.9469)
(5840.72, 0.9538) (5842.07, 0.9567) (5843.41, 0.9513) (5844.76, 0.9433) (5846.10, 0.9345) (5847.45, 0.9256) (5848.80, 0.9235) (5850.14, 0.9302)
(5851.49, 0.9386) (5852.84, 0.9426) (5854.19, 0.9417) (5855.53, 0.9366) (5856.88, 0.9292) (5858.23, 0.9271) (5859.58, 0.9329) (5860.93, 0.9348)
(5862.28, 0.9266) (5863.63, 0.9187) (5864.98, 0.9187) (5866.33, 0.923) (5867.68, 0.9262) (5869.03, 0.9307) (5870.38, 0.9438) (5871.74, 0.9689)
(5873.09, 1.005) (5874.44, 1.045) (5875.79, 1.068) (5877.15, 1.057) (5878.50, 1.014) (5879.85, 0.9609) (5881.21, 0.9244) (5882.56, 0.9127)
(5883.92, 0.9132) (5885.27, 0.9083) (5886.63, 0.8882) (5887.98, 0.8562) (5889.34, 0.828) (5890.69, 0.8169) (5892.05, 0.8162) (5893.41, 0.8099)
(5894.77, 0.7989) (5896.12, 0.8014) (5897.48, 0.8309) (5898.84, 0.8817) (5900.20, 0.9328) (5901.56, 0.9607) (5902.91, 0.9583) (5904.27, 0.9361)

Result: 0.047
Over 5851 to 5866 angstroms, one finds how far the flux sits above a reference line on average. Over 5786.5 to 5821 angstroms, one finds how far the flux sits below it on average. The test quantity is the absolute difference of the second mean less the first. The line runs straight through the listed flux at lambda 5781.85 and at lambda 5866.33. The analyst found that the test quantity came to 0.001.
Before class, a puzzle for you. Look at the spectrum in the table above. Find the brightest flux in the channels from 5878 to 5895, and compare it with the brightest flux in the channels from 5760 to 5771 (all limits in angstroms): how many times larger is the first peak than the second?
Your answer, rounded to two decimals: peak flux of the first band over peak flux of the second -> 1.07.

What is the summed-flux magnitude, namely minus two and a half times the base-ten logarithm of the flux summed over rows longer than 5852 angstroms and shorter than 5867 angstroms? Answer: -2.52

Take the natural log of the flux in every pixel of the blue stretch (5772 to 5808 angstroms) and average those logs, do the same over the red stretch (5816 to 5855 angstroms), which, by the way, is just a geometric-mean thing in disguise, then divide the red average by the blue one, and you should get 0.98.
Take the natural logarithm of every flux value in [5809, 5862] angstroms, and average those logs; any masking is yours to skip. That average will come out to -0.075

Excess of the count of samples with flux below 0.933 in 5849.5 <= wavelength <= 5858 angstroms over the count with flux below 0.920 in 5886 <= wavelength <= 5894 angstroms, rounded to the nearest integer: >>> -4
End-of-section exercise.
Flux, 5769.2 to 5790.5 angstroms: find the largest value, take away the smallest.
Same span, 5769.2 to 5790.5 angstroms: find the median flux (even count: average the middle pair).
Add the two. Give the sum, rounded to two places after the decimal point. 1.01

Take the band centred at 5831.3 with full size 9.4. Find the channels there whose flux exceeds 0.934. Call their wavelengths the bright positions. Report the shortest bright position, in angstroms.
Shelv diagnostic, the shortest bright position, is 5827.29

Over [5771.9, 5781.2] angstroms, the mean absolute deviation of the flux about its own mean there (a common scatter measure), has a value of 0.003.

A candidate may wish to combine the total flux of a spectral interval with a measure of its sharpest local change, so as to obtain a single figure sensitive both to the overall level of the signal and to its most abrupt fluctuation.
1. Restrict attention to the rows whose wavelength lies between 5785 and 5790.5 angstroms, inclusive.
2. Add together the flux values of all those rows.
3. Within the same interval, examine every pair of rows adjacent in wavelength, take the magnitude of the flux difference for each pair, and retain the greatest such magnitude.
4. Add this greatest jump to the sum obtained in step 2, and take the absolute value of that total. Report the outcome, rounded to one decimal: 3.8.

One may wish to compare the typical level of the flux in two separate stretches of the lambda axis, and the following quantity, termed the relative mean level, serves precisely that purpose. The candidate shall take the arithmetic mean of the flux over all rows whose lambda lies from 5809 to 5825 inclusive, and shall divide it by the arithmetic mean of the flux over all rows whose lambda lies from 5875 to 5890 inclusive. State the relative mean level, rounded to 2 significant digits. 0.96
